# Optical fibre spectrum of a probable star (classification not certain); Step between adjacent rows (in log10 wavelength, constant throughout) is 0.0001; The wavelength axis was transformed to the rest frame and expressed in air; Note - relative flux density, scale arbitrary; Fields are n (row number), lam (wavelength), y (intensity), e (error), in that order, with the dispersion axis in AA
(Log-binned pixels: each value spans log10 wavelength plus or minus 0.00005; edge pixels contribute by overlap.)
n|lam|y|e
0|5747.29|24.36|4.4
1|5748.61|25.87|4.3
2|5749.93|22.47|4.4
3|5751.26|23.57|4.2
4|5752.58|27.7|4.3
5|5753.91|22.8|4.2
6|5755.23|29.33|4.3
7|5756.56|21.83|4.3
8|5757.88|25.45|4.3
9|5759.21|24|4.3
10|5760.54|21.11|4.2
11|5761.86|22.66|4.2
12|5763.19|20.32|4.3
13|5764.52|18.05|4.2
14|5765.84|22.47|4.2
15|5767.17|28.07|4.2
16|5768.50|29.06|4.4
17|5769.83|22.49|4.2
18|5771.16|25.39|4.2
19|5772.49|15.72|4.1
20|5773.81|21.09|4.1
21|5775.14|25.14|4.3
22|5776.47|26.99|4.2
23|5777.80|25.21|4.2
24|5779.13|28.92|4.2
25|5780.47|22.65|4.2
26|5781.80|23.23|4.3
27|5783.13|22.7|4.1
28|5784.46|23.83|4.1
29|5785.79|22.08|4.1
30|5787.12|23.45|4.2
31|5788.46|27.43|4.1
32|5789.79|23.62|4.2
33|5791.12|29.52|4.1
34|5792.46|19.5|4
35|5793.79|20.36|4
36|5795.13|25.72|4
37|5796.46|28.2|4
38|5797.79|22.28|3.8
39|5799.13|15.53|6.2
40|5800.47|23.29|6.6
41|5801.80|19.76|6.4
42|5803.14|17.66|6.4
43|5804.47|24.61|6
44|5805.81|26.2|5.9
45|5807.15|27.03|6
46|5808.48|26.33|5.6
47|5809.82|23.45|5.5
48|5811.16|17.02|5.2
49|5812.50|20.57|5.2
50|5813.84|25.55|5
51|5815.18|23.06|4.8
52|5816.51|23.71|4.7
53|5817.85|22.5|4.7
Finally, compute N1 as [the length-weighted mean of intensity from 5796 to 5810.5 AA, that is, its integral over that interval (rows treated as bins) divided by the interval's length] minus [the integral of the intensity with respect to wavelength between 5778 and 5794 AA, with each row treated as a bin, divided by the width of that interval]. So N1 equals -1.0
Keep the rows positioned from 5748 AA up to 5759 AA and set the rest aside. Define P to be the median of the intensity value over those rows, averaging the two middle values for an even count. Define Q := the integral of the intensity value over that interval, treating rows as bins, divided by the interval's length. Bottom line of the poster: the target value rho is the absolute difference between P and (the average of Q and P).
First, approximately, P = 24.5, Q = 24.8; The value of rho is 0.16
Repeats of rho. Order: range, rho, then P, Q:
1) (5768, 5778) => 0.71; 25.2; 23.8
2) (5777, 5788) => 0.38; 23.3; 24.1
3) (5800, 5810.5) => 0.24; 24.0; 23.6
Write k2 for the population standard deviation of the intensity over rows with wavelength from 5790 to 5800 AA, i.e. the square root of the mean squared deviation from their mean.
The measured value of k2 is 4.67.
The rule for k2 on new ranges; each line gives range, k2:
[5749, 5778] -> 3.35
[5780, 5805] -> 3.37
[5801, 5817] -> 3.27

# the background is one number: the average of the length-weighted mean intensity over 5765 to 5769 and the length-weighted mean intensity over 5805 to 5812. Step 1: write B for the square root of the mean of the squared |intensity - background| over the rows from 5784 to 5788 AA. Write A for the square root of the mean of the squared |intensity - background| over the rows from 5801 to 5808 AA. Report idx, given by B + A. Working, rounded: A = 4.2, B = 2.0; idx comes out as 6.18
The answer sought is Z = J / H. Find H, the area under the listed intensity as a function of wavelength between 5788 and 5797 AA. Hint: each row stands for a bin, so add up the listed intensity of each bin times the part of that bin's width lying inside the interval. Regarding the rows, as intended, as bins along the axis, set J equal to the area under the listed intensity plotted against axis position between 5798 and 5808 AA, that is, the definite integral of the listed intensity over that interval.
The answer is 0.99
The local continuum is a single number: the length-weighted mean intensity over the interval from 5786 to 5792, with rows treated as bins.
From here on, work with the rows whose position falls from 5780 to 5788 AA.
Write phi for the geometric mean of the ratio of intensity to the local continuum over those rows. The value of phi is 0.90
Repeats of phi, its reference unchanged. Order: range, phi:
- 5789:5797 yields 0.95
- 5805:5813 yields 0.91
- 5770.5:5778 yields 0.90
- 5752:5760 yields 0.98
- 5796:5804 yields 0.81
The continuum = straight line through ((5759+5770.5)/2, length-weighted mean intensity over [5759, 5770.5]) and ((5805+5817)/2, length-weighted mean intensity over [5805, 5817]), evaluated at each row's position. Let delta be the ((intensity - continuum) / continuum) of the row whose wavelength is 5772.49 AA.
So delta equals -0.32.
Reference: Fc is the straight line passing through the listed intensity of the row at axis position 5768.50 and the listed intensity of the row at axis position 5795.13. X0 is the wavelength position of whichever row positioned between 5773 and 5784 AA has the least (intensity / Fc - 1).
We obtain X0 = 5773.81 AA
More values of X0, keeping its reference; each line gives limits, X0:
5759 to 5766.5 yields 5764.52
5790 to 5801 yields 5799.13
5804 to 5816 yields 5811.16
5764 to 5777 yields 5772.49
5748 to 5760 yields 5756.56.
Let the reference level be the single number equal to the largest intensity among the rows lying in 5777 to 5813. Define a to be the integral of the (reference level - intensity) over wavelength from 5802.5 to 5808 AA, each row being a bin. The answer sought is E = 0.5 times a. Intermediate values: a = 30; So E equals 15.2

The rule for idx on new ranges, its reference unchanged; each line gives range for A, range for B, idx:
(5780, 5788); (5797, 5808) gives 6.91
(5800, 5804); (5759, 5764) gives 8.58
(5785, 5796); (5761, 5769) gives 7.62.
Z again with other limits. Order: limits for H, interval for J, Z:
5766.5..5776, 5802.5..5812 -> 0.97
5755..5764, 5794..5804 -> 1.05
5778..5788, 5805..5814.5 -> 0.94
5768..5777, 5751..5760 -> 1.06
